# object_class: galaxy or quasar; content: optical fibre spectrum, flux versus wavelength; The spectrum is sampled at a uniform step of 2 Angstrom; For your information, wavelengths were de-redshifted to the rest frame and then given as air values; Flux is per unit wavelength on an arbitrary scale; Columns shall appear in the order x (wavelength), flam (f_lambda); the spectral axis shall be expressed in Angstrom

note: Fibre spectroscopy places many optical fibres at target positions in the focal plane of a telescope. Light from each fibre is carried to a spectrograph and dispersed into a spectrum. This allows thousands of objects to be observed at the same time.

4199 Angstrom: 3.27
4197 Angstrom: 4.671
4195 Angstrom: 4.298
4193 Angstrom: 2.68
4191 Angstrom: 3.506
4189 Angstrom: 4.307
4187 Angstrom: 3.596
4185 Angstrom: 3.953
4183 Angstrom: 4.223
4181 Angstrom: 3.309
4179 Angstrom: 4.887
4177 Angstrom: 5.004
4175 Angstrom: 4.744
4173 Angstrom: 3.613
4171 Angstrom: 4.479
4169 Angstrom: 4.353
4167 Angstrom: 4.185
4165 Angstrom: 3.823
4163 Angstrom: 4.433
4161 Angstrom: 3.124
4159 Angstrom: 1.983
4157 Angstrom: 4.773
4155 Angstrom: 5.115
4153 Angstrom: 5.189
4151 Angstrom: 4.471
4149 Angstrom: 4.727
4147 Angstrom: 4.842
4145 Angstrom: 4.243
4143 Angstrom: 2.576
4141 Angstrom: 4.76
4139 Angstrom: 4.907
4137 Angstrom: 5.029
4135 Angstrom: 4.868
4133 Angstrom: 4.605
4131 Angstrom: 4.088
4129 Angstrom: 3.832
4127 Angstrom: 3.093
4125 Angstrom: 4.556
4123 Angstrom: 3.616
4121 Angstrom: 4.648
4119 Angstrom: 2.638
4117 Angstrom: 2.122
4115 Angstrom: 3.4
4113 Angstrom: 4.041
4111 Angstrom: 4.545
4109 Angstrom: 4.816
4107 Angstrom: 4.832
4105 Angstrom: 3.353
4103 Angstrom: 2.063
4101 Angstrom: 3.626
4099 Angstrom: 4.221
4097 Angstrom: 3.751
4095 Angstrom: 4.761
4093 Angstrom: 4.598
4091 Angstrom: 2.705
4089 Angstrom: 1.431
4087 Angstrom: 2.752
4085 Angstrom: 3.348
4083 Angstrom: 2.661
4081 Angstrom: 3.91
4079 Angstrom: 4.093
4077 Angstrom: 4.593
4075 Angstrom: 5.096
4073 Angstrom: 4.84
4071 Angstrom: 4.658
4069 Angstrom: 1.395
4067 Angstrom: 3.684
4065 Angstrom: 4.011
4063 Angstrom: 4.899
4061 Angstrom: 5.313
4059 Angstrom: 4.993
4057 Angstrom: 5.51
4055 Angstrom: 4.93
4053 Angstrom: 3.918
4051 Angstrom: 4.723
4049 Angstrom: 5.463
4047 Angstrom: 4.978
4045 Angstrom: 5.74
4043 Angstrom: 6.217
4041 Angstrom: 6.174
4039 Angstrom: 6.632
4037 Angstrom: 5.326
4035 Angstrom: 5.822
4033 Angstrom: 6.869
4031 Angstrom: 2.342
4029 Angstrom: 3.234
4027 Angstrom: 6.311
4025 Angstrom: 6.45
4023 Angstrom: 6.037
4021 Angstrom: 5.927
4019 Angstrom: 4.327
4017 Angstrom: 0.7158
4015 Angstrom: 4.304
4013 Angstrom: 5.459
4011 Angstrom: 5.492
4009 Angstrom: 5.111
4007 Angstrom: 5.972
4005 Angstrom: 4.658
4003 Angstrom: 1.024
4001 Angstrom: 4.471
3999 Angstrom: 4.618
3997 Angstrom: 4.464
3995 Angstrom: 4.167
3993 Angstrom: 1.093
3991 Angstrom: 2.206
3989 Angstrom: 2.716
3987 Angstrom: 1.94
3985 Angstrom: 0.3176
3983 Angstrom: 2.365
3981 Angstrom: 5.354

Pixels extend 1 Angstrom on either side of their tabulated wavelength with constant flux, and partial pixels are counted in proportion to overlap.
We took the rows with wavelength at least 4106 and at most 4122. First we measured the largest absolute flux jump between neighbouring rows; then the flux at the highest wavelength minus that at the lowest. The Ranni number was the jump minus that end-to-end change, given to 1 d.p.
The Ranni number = 2.2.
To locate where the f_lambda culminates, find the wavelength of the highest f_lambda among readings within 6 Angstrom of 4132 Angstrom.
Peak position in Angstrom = 4137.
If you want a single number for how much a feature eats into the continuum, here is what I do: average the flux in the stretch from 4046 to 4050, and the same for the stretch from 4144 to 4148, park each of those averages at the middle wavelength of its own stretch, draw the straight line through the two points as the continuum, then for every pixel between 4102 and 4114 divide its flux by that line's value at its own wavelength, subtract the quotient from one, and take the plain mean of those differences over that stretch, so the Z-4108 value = 0.18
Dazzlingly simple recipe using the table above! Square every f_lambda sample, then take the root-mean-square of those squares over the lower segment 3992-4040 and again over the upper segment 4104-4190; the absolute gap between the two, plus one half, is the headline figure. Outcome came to 10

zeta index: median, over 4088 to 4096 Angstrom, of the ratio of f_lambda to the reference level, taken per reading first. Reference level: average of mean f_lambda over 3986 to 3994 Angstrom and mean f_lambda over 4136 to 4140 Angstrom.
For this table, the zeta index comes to 1.05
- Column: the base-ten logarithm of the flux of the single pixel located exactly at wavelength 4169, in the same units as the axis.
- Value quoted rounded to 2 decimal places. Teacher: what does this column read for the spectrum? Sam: 0.64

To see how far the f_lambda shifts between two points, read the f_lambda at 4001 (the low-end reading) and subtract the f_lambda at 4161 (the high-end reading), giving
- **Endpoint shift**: 1.35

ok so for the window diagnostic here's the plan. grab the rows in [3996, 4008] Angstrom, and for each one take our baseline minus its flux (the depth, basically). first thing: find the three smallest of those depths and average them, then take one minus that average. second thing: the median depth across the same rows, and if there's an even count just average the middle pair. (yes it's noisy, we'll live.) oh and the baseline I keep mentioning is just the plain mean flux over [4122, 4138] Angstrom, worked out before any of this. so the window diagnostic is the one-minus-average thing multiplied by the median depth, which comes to -1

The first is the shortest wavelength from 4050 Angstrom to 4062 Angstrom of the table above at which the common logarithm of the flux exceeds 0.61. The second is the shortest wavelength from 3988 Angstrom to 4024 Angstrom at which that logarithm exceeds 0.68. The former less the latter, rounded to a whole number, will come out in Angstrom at 44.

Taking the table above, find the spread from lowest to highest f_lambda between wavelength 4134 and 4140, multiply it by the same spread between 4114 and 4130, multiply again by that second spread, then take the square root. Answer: 1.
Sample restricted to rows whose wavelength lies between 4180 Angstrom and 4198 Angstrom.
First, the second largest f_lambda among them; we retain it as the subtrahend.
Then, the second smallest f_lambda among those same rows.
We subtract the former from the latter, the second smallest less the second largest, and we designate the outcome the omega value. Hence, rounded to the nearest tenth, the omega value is -1.0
